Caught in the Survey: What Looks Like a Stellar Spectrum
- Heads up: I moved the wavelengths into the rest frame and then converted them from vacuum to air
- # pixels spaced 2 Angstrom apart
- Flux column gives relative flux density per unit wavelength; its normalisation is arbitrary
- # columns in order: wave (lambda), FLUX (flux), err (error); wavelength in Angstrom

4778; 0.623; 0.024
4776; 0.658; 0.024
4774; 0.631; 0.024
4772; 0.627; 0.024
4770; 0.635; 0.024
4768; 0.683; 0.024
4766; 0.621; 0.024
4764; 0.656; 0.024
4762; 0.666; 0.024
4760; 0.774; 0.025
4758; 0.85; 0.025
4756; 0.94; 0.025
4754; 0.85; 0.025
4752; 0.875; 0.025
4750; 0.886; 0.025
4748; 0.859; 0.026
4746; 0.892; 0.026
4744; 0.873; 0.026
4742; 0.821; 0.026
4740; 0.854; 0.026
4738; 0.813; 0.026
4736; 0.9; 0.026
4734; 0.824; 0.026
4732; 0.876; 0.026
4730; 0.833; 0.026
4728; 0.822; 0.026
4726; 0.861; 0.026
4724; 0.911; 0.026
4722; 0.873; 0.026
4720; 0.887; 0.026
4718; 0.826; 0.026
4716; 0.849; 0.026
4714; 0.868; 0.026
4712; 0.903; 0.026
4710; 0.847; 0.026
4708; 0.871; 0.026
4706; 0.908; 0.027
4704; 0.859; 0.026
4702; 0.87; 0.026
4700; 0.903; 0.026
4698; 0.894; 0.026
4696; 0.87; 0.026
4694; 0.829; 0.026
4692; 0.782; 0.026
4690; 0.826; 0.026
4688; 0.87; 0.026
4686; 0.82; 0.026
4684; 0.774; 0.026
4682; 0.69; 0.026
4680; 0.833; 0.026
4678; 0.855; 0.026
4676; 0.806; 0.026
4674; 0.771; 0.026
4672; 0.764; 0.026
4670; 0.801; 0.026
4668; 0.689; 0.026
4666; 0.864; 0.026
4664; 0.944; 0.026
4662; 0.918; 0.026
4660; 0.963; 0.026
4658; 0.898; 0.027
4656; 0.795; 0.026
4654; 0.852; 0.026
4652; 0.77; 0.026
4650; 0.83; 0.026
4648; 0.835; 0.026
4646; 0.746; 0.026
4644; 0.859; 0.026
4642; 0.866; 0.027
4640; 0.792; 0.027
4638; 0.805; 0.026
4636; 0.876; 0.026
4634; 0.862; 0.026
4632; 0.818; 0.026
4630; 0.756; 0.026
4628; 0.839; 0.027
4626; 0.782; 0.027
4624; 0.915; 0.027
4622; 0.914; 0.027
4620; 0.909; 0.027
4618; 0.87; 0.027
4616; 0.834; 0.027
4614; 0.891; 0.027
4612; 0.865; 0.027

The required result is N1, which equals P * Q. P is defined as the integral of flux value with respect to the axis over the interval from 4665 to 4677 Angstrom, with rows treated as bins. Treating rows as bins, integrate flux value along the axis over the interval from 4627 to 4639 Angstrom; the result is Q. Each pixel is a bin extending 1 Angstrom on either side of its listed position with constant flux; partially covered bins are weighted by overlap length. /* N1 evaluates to 93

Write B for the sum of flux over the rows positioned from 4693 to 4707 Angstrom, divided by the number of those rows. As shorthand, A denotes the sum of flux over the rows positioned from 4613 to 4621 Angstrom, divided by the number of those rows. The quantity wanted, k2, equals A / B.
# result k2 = 1.00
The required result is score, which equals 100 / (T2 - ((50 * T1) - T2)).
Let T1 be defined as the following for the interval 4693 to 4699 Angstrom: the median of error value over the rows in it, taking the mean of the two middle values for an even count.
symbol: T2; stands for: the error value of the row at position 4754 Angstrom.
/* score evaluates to -80.00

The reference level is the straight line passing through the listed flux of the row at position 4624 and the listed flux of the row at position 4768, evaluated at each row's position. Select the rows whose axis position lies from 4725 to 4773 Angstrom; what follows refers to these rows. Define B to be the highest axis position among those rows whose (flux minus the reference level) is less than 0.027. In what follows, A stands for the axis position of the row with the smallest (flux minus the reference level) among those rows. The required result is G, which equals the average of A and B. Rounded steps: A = 4766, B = 4772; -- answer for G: 4769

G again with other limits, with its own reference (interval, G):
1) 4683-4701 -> 4689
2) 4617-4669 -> 4668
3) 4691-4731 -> 4693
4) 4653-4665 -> 4656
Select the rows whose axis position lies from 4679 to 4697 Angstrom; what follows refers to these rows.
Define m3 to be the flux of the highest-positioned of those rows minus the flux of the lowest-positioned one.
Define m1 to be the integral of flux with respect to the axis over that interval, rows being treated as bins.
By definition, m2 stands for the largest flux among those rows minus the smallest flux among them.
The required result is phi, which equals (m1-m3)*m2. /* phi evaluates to 2.6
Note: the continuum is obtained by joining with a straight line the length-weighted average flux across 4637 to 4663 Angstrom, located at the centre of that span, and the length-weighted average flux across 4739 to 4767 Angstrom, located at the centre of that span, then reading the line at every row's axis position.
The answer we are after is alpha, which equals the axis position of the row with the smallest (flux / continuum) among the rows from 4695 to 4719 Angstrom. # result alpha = 4718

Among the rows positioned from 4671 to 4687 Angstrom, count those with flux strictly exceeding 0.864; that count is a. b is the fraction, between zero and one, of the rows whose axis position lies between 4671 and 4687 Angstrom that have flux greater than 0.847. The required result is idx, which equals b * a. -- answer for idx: 0.0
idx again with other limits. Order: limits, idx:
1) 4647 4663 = 1.5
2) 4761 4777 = 0.0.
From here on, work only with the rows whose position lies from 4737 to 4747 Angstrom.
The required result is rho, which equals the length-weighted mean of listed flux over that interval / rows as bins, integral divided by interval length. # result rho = 0.85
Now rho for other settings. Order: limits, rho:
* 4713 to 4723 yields 0.86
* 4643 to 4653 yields 0.81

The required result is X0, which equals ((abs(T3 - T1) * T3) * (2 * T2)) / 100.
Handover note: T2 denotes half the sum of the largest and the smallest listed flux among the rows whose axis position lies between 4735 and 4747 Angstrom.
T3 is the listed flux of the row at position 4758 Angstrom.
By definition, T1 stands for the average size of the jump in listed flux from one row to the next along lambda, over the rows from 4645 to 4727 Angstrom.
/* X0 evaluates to 0.0116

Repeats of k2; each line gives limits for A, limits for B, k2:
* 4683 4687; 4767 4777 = 1.23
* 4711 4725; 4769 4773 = 1.38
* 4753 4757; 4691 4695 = 1.11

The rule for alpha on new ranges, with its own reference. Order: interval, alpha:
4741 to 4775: 4766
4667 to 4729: 4668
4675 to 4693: 4682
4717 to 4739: 4738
